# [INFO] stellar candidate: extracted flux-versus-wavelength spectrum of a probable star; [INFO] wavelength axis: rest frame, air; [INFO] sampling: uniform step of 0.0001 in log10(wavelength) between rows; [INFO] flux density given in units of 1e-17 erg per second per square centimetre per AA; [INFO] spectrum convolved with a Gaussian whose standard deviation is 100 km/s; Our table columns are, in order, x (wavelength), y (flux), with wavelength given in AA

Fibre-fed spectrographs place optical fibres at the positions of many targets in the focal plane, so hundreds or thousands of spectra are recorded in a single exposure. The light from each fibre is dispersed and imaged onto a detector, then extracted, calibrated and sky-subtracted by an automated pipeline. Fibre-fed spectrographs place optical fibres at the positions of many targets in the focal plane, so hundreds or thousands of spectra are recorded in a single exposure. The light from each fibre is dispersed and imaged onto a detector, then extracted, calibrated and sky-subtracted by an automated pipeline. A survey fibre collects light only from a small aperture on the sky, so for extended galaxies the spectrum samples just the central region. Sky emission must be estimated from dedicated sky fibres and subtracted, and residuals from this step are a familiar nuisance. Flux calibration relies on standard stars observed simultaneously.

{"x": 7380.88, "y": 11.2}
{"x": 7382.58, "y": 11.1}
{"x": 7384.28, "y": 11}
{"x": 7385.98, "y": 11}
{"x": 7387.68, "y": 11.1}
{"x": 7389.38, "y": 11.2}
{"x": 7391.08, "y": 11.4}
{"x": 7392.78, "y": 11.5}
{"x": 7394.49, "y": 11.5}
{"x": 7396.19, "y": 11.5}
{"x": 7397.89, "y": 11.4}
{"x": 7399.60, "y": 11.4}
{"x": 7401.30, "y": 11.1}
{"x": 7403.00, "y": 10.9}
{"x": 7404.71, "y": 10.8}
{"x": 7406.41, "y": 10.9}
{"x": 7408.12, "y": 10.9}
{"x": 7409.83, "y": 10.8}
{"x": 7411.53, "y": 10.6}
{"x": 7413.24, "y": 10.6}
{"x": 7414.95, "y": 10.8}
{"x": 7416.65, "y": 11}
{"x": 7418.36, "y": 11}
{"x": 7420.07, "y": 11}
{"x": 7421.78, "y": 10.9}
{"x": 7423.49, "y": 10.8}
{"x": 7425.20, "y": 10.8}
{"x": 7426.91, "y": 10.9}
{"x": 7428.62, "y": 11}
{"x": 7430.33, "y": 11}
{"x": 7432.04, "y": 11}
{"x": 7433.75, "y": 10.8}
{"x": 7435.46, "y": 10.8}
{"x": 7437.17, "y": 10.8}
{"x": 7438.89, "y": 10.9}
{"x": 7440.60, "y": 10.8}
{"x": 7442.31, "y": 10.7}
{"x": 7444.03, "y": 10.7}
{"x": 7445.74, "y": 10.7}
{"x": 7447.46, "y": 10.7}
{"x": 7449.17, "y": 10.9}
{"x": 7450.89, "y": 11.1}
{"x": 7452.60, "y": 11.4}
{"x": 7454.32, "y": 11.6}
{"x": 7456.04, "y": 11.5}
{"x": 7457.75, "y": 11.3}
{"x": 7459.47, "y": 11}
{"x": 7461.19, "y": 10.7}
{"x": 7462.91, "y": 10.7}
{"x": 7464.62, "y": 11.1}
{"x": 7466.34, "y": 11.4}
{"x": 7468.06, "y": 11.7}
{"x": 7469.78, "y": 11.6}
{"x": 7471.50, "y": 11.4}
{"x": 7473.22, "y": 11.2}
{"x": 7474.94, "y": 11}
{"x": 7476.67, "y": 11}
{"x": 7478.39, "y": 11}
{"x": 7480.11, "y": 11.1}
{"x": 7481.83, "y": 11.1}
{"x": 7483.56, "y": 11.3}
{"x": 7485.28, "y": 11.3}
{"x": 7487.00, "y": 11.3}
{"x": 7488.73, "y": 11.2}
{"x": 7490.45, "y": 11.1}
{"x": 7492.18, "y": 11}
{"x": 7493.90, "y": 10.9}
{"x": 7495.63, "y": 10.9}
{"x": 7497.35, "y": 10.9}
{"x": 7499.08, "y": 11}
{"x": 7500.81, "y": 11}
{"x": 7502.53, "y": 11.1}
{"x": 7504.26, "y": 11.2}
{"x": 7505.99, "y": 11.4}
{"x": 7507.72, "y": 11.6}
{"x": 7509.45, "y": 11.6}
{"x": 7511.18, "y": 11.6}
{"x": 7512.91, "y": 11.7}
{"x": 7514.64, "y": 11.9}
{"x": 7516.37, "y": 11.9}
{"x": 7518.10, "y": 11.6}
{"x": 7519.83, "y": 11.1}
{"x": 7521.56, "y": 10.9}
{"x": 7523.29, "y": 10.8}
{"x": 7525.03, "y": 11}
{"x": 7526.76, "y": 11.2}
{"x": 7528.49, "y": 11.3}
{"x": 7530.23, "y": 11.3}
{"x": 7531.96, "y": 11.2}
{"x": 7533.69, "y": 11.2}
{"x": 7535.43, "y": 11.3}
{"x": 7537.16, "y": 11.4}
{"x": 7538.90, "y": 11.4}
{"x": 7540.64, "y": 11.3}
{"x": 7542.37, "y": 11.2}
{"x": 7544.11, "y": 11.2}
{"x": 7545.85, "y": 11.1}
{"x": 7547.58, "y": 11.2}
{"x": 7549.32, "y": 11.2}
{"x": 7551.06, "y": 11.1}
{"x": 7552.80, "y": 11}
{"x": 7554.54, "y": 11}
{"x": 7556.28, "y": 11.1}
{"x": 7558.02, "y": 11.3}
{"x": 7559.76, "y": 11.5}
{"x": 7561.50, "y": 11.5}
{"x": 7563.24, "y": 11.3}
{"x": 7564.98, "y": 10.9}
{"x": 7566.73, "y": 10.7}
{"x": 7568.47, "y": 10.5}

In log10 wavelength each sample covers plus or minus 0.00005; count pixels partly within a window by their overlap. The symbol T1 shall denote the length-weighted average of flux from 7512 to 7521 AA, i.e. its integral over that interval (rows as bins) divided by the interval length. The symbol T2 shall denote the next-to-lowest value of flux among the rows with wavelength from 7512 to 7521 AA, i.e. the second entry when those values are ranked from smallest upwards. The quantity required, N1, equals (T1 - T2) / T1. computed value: 0.002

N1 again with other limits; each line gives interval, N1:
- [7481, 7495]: 0.013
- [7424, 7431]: 0.002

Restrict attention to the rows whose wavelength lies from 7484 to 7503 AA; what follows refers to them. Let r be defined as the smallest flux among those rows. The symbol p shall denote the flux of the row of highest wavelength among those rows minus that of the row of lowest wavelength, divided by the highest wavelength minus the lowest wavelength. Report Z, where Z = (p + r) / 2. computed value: 5.44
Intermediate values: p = -0.012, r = 10.9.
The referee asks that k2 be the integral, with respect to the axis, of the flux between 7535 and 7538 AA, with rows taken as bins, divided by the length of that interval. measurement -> 11.4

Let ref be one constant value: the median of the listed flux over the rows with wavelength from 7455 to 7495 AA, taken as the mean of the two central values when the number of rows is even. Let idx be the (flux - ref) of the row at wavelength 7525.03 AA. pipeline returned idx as -0.1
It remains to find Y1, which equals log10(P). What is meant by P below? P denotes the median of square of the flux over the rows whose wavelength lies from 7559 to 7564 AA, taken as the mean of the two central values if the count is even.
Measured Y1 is 2.12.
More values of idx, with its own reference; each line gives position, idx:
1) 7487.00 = 0.2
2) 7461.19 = -0.4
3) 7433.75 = -0.3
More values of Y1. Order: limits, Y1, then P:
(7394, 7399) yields 2.12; 132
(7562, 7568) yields 2.07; 119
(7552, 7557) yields 2.08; 121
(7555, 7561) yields 2.11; 128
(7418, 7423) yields 2.08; 121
